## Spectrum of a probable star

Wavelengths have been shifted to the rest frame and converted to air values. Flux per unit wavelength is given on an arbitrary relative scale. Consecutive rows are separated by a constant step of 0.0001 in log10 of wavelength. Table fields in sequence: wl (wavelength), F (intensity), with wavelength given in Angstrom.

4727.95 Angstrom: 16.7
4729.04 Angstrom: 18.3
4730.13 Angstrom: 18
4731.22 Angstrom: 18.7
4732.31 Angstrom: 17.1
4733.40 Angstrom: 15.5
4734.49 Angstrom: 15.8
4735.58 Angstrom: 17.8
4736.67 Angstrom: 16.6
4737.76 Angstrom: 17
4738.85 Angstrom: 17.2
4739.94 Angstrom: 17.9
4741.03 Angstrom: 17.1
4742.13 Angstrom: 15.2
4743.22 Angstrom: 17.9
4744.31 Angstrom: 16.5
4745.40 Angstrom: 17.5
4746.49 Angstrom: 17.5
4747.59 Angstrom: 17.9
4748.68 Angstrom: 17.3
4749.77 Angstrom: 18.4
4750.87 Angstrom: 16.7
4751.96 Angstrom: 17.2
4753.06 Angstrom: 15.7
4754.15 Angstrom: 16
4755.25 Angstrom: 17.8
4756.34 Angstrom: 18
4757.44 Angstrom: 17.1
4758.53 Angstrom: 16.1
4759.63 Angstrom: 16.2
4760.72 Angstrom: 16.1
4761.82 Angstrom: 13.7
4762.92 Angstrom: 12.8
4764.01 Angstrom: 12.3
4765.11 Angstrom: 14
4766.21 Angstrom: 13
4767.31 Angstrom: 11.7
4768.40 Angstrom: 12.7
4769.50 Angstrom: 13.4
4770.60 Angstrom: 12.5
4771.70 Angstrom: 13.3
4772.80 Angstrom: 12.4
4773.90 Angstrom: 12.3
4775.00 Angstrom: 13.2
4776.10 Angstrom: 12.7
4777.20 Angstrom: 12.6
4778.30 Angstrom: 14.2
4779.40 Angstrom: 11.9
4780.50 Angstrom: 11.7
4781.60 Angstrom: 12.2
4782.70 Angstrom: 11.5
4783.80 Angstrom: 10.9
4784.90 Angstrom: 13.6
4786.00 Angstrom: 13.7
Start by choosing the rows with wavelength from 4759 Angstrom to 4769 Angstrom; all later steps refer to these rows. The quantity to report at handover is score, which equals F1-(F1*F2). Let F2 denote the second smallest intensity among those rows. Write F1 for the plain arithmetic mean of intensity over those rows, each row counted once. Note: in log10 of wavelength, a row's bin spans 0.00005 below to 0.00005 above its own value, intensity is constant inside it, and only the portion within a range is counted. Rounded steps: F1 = 13.61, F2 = 12.3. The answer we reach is -154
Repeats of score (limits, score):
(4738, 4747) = -265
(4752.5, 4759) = -252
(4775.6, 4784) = -128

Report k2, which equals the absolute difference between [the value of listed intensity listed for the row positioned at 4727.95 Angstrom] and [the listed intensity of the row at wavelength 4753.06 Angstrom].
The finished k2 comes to 1.0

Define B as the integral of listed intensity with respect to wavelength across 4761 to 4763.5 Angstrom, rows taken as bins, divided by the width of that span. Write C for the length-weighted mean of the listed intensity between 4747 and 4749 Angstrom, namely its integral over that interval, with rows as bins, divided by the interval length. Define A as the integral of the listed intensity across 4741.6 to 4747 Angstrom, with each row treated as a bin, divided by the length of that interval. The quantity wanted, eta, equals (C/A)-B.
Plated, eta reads -12.5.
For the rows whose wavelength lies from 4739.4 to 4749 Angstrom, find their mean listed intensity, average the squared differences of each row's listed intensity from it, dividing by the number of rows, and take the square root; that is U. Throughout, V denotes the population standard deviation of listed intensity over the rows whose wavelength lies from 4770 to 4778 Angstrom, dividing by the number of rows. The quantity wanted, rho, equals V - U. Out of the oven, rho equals -0.5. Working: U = 0.83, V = 0.4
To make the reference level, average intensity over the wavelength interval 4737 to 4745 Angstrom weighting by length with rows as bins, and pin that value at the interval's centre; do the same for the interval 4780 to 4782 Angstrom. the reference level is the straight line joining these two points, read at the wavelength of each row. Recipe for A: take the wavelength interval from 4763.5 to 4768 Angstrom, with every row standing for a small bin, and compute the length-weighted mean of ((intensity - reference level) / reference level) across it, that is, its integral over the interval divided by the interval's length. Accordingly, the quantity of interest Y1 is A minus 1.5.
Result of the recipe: -1.58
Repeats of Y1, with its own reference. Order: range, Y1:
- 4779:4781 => -1.52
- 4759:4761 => -1.39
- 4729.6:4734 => -1.55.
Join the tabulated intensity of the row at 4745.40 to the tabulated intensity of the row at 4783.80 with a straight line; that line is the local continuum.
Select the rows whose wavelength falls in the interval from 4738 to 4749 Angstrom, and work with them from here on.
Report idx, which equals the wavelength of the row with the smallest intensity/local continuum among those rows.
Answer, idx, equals 4742.13 Angstrom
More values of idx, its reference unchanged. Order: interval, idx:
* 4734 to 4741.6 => 4734.49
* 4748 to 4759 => 4753.06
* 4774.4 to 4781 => 4780.50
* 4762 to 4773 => 4767.31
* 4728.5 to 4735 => 4733.40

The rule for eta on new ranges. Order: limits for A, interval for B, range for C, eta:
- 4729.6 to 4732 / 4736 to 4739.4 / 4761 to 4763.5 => -16.2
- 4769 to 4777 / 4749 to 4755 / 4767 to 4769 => -15.9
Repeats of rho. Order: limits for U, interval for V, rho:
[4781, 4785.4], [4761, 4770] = -0.3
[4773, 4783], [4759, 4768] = 0.8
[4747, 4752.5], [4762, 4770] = 0.1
